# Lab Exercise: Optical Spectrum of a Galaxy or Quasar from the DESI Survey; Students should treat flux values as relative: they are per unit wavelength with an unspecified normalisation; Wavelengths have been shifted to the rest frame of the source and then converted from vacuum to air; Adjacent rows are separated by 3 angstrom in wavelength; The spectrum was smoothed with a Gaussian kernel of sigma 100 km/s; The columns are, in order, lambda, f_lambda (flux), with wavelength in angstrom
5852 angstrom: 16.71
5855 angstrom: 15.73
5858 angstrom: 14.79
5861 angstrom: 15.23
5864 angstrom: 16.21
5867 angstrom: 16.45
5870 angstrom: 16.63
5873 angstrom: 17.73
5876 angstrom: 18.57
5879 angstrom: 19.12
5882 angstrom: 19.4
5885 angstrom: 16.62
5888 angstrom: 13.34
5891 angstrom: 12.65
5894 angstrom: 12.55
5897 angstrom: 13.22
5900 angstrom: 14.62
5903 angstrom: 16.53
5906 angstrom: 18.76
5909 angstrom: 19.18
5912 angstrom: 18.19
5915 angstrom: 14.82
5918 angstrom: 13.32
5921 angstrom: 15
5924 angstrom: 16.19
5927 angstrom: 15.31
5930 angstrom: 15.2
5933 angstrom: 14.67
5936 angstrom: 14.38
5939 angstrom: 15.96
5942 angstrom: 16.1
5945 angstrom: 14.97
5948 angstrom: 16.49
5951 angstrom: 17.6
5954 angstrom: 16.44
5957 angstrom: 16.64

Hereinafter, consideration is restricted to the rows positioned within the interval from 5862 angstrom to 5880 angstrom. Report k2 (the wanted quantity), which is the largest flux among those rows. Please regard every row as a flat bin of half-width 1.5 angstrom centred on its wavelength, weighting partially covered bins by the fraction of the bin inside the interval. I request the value 19.12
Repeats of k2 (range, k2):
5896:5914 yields 19.18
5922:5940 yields 16.19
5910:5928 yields 18.19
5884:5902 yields 16.62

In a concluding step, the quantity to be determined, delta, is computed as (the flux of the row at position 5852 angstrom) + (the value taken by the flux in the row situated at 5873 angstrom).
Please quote 34.4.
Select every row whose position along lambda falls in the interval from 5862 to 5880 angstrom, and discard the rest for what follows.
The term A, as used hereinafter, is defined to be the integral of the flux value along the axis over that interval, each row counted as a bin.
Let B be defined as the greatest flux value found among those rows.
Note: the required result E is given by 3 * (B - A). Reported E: -879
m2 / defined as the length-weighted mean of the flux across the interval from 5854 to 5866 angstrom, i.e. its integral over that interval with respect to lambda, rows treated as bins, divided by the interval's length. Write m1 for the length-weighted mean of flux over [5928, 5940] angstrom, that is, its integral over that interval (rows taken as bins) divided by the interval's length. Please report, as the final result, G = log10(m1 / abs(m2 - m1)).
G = 1.48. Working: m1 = 15.0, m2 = 15.5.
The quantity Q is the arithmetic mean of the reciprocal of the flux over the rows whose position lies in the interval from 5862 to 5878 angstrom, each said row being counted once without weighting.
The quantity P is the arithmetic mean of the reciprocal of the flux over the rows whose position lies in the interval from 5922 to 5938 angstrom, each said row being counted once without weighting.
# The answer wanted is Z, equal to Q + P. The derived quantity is 0.125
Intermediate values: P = 0.066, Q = 0.0586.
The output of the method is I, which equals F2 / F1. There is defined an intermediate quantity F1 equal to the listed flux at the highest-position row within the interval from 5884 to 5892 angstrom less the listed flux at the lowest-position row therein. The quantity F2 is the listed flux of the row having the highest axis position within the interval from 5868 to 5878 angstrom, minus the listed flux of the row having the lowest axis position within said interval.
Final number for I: 0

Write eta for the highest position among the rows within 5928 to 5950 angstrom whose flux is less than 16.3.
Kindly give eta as 5945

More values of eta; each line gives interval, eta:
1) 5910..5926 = 5924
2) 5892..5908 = 5900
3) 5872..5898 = 5897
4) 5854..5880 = 5864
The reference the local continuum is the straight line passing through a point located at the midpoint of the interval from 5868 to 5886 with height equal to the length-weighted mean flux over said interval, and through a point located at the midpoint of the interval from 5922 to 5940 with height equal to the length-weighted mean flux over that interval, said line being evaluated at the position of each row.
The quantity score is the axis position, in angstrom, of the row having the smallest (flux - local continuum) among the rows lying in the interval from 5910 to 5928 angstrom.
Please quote 5918 angstrom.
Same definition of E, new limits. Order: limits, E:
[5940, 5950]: -429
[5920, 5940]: -865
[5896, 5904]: -305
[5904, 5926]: -1029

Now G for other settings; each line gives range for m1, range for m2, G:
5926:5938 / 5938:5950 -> 1.16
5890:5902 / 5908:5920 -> 0.68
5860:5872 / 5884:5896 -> 0.80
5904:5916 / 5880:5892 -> 0.94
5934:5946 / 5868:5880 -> 0.78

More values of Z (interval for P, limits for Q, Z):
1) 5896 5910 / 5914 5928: 0.129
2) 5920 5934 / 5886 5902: 0.141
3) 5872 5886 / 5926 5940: 0.121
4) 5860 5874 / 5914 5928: 0.128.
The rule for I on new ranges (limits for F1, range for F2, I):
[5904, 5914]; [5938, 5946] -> 2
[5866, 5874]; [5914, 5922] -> 0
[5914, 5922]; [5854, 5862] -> -3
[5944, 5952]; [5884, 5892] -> -2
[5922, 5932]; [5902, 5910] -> -3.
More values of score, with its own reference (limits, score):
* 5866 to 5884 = 5867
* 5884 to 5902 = 5891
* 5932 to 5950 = 5936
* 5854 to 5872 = 5858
